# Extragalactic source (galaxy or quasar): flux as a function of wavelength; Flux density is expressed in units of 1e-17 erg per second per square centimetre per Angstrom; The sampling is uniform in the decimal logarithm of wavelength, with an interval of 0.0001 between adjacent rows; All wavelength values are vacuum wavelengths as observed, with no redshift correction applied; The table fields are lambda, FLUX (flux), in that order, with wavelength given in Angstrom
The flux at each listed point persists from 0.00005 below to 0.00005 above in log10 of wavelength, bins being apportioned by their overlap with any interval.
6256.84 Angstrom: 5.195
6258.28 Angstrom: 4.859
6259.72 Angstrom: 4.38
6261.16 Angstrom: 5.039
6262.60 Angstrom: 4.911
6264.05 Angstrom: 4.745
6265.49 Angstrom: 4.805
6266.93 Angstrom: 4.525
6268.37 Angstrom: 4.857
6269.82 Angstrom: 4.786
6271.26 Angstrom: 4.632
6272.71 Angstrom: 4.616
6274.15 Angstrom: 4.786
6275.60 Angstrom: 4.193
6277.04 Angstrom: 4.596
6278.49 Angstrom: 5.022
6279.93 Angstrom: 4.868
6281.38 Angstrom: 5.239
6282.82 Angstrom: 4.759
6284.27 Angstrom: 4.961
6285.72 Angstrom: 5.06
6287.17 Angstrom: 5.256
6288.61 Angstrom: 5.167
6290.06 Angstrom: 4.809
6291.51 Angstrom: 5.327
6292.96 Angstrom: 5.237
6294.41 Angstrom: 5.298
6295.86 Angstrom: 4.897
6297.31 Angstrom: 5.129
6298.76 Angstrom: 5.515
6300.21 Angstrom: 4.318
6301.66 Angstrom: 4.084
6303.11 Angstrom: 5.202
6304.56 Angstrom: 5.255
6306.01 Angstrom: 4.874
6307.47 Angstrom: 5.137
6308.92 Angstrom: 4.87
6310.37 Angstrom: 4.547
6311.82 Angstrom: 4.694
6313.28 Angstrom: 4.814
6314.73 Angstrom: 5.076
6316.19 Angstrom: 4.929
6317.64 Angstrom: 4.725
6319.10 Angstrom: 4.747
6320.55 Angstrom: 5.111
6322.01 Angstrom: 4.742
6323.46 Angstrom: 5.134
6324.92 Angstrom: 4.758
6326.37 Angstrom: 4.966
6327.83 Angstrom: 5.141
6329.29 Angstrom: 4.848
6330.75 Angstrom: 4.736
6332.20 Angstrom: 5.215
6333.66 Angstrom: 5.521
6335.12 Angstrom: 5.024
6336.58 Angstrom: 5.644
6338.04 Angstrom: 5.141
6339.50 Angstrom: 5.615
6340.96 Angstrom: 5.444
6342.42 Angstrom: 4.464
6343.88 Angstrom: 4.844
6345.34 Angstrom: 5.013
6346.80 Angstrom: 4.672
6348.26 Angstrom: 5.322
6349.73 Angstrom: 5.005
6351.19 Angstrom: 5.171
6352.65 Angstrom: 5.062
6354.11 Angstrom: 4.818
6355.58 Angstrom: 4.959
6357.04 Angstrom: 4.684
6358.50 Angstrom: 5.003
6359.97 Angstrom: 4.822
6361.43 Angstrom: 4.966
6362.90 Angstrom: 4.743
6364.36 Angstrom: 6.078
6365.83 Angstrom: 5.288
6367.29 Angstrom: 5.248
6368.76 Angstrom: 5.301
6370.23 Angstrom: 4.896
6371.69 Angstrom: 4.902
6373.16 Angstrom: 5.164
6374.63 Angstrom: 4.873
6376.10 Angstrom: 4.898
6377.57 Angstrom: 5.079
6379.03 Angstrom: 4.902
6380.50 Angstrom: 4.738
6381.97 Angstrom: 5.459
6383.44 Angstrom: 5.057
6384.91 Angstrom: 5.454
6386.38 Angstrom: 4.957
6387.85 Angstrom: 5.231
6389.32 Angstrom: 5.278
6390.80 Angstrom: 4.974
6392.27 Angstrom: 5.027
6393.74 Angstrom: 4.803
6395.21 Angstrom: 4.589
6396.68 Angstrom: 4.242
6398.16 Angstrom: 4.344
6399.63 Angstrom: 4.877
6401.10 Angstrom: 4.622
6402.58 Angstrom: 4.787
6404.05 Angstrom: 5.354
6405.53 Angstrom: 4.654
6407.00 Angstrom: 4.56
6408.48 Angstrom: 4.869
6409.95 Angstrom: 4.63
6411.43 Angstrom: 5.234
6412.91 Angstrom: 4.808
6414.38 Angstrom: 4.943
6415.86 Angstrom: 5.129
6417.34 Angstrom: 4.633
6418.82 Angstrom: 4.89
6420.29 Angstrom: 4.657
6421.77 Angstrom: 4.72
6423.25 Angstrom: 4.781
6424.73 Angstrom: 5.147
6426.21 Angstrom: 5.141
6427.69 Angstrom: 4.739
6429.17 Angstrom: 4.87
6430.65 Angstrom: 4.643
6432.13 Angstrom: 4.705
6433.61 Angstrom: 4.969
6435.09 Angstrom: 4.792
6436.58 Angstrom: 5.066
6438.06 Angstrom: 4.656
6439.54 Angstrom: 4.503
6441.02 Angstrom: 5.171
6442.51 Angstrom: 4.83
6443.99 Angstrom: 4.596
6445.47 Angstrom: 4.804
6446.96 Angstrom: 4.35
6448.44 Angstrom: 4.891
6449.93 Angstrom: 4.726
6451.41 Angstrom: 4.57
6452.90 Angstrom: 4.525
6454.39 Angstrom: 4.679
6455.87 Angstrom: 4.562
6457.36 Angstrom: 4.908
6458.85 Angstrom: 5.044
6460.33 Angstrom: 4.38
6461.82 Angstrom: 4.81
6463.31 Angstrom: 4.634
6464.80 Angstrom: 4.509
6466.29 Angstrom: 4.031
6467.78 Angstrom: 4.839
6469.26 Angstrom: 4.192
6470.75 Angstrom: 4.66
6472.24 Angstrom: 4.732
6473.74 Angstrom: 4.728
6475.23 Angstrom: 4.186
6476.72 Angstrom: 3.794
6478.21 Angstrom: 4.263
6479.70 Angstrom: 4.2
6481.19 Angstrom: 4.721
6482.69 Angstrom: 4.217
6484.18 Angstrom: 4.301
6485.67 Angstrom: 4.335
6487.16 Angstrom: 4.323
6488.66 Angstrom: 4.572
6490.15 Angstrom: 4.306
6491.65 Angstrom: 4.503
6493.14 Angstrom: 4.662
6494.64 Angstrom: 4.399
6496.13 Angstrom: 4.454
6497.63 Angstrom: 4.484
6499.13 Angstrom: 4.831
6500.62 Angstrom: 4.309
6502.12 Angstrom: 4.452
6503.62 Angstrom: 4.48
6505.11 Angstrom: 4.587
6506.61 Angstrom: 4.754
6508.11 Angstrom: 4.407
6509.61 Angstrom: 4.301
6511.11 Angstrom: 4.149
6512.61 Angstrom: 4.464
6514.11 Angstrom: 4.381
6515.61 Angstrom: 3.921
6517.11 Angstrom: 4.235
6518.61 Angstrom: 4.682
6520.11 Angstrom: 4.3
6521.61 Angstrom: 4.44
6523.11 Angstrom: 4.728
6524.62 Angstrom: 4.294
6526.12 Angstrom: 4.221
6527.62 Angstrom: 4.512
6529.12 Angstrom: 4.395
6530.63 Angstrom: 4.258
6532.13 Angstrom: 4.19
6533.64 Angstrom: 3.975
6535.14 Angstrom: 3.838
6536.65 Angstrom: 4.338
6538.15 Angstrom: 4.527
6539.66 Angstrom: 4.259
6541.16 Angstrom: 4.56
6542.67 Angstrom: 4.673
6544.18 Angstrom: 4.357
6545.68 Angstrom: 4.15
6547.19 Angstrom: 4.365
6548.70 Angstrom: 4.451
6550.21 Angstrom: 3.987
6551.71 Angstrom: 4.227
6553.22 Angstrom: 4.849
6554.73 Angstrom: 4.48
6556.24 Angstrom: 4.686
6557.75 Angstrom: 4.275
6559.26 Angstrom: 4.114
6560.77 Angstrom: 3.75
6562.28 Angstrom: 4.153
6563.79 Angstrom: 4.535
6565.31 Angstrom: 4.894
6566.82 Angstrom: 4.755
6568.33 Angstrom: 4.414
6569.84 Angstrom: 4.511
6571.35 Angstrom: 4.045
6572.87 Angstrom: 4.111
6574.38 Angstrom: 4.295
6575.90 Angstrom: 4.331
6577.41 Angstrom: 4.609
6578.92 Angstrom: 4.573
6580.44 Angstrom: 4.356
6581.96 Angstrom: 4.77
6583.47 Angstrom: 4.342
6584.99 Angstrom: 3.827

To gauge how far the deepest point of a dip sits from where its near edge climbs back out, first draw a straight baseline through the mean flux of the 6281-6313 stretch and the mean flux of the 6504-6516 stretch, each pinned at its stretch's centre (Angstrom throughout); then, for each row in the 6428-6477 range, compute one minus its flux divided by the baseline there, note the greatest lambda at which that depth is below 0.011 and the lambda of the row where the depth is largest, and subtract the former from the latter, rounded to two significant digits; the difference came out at 3.0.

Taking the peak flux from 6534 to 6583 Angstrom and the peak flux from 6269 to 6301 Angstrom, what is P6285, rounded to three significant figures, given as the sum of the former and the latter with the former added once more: 15.3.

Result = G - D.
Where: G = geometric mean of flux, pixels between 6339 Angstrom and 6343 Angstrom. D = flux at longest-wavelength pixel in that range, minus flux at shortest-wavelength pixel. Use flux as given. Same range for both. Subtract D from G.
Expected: 6.3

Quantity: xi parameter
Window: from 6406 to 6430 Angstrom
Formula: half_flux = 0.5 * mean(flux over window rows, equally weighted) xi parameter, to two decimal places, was 2.43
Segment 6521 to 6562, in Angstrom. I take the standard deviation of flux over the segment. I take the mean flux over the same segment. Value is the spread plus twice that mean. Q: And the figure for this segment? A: 8.9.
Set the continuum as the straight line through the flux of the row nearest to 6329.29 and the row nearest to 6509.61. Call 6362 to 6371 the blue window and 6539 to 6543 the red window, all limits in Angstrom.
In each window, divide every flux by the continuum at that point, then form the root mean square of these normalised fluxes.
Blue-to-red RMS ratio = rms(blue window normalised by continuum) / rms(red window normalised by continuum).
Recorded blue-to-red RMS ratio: 1.04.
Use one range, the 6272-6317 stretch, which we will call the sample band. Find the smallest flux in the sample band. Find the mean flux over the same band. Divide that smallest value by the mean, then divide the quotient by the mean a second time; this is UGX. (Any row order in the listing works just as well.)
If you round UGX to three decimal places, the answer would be 0.169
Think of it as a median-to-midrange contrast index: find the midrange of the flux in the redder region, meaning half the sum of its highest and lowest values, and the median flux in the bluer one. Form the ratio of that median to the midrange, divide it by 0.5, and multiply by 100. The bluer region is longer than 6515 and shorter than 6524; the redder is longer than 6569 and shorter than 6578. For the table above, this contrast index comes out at 202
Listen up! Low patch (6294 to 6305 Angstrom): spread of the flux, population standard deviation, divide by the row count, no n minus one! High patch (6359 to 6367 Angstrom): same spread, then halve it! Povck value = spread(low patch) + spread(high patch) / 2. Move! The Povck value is 0.71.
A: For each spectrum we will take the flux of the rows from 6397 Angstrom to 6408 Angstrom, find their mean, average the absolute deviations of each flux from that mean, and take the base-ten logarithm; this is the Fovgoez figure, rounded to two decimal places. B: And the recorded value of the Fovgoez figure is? -0.65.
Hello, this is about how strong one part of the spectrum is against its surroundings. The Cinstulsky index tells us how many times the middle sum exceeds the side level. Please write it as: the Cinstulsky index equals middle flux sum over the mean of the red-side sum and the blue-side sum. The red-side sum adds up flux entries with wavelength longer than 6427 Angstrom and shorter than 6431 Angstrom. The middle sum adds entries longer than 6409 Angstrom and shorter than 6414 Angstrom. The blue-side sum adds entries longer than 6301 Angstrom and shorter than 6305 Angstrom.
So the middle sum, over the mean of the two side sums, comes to 1.02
